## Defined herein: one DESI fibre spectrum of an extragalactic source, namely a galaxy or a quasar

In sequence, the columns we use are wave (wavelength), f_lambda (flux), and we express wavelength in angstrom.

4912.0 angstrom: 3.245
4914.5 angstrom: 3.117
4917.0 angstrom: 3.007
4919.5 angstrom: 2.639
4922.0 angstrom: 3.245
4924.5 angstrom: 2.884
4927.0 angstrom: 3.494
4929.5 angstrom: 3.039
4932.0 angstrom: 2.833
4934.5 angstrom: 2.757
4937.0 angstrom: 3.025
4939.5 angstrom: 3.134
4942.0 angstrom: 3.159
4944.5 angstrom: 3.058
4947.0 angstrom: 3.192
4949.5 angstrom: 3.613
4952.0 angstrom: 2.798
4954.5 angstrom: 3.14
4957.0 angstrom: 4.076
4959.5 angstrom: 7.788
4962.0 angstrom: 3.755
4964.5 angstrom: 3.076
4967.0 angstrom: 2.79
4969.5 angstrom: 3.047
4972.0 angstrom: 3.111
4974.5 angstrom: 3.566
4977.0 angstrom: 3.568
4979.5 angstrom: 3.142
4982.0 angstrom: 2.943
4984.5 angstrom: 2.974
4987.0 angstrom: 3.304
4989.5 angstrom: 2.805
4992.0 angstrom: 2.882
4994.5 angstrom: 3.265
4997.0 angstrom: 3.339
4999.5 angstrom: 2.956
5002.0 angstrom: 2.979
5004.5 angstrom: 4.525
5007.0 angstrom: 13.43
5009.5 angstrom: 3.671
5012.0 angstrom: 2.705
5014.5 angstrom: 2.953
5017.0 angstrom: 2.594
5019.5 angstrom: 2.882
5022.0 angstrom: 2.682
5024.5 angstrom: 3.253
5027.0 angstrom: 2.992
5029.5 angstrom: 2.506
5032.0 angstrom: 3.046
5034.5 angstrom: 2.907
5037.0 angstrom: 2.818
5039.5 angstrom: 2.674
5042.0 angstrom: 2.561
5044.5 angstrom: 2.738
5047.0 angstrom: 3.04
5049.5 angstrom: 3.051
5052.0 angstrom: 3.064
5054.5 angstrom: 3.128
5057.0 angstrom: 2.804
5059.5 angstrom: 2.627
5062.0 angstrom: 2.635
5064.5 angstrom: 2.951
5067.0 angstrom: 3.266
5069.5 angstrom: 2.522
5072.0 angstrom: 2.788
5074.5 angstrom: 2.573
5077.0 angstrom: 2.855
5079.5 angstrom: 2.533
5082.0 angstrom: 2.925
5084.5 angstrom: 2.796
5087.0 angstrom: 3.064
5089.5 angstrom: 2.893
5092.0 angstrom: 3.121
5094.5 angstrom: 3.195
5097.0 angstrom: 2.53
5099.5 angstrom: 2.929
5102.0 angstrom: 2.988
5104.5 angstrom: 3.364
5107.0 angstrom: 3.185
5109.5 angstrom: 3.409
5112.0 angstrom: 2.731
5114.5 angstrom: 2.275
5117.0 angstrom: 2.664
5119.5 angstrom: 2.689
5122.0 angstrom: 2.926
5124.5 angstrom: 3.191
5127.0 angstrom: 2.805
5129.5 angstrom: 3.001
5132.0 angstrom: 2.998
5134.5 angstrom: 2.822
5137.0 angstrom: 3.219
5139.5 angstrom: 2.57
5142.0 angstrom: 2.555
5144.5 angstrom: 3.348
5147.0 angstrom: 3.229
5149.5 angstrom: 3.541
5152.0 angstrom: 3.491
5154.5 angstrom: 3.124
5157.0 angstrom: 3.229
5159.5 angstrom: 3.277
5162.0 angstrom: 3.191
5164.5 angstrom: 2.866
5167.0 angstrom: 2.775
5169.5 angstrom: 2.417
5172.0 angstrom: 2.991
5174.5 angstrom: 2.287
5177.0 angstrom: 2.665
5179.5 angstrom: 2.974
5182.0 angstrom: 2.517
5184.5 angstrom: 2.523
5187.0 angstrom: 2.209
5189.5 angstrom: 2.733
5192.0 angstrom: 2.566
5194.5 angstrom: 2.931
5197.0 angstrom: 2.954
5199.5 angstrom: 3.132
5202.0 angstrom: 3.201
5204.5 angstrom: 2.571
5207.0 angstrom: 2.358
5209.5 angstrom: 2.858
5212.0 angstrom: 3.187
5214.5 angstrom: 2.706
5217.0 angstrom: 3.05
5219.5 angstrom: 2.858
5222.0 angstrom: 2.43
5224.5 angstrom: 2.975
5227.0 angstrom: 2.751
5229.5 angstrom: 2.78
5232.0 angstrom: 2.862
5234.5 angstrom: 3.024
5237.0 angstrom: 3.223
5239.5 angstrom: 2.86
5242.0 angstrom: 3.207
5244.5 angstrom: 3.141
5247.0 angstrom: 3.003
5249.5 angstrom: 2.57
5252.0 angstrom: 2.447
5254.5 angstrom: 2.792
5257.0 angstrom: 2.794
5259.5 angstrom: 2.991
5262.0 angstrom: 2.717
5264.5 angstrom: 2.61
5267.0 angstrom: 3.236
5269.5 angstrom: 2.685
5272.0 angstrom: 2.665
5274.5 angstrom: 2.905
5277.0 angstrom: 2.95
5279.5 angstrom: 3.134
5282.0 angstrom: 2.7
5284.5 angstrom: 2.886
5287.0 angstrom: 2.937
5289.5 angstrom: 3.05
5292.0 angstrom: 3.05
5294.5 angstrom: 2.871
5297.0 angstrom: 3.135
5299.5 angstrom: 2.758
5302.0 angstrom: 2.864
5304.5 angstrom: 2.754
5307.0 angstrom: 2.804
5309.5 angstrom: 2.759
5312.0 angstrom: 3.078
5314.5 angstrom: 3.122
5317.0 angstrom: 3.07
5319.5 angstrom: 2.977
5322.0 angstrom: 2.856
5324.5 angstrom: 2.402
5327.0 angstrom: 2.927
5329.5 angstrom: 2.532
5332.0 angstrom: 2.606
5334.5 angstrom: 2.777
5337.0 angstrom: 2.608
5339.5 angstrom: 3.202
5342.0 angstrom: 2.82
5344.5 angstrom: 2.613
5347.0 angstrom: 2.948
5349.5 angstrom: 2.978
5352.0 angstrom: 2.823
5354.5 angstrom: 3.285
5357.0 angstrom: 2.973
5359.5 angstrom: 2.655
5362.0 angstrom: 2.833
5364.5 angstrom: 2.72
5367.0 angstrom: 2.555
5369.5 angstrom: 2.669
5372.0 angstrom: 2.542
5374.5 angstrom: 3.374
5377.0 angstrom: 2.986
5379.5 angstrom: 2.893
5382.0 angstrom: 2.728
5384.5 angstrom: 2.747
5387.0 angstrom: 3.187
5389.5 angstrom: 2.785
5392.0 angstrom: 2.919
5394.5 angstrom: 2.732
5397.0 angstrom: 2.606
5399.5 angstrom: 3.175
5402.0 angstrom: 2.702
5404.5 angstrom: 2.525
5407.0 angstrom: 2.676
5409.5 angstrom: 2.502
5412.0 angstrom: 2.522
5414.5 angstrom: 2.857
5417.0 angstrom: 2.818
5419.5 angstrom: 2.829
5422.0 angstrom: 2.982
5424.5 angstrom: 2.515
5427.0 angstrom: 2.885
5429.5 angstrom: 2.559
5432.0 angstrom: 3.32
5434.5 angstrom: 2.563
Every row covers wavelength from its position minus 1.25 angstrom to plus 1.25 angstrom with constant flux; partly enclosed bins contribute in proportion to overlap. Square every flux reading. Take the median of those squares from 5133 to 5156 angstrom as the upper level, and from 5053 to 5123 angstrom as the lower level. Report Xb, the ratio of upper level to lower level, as 1.25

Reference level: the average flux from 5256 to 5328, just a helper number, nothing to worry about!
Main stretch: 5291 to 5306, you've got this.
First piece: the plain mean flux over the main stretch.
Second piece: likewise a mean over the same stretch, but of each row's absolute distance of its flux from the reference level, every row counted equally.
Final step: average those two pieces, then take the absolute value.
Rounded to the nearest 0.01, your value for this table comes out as 1.51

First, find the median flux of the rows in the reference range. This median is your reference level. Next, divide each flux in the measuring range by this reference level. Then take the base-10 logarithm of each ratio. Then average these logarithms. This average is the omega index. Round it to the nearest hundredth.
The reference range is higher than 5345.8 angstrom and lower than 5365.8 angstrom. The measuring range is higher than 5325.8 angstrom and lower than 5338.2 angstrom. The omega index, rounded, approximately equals -0.03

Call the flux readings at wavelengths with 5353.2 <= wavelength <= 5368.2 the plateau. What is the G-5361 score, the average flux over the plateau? 2.84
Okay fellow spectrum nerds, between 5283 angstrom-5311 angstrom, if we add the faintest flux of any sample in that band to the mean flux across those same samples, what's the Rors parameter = 5.7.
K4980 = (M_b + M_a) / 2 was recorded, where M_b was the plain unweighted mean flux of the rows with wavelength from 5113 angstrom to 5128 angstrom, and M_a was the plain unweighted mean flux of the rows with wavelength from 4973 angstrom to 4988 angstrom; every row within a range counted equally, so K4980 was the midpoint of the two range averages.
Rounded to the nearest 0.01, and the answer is 3.00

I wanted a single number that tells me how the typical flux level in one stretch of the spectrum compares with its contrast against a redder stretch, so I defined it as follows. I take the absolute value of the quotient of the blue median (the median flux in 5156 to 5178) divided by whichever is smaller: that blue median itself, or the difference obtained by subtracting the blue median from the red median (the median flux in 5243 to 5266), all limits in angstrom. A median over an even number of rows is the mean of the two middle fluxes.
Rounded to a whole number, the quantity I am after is 39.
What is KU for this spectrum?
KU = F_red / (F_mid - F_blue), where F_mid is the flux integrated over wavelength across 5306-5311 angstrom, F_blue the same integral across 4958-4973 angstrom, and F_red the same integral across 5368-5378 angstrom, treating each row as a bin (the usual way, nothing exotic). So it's -0.6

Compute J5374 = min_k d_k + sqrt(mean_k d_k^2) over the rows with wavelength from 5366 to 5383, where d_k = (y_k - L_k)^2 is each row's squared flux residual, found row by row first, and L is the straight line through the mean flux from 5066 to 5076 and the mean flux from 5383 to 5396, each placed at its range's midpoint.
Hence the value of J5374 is 0.11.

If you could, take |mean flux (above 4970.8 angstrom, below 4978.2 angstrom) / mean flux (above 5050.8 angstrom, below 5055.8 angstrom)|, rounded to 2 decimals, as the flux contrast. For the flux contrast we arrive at 1.10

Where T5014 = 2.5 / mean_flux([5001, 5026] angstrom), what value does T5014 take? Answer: 0.600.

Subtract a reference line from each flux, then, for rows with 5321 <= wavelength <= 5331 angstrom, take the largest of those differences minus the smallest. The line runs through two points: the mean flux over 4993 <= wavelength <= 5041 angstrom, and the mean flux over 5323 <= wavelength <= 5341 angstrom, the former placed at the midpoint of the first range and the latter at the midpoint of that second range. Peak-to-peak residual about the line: 0.53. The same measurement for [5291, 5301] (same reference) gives 0.37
